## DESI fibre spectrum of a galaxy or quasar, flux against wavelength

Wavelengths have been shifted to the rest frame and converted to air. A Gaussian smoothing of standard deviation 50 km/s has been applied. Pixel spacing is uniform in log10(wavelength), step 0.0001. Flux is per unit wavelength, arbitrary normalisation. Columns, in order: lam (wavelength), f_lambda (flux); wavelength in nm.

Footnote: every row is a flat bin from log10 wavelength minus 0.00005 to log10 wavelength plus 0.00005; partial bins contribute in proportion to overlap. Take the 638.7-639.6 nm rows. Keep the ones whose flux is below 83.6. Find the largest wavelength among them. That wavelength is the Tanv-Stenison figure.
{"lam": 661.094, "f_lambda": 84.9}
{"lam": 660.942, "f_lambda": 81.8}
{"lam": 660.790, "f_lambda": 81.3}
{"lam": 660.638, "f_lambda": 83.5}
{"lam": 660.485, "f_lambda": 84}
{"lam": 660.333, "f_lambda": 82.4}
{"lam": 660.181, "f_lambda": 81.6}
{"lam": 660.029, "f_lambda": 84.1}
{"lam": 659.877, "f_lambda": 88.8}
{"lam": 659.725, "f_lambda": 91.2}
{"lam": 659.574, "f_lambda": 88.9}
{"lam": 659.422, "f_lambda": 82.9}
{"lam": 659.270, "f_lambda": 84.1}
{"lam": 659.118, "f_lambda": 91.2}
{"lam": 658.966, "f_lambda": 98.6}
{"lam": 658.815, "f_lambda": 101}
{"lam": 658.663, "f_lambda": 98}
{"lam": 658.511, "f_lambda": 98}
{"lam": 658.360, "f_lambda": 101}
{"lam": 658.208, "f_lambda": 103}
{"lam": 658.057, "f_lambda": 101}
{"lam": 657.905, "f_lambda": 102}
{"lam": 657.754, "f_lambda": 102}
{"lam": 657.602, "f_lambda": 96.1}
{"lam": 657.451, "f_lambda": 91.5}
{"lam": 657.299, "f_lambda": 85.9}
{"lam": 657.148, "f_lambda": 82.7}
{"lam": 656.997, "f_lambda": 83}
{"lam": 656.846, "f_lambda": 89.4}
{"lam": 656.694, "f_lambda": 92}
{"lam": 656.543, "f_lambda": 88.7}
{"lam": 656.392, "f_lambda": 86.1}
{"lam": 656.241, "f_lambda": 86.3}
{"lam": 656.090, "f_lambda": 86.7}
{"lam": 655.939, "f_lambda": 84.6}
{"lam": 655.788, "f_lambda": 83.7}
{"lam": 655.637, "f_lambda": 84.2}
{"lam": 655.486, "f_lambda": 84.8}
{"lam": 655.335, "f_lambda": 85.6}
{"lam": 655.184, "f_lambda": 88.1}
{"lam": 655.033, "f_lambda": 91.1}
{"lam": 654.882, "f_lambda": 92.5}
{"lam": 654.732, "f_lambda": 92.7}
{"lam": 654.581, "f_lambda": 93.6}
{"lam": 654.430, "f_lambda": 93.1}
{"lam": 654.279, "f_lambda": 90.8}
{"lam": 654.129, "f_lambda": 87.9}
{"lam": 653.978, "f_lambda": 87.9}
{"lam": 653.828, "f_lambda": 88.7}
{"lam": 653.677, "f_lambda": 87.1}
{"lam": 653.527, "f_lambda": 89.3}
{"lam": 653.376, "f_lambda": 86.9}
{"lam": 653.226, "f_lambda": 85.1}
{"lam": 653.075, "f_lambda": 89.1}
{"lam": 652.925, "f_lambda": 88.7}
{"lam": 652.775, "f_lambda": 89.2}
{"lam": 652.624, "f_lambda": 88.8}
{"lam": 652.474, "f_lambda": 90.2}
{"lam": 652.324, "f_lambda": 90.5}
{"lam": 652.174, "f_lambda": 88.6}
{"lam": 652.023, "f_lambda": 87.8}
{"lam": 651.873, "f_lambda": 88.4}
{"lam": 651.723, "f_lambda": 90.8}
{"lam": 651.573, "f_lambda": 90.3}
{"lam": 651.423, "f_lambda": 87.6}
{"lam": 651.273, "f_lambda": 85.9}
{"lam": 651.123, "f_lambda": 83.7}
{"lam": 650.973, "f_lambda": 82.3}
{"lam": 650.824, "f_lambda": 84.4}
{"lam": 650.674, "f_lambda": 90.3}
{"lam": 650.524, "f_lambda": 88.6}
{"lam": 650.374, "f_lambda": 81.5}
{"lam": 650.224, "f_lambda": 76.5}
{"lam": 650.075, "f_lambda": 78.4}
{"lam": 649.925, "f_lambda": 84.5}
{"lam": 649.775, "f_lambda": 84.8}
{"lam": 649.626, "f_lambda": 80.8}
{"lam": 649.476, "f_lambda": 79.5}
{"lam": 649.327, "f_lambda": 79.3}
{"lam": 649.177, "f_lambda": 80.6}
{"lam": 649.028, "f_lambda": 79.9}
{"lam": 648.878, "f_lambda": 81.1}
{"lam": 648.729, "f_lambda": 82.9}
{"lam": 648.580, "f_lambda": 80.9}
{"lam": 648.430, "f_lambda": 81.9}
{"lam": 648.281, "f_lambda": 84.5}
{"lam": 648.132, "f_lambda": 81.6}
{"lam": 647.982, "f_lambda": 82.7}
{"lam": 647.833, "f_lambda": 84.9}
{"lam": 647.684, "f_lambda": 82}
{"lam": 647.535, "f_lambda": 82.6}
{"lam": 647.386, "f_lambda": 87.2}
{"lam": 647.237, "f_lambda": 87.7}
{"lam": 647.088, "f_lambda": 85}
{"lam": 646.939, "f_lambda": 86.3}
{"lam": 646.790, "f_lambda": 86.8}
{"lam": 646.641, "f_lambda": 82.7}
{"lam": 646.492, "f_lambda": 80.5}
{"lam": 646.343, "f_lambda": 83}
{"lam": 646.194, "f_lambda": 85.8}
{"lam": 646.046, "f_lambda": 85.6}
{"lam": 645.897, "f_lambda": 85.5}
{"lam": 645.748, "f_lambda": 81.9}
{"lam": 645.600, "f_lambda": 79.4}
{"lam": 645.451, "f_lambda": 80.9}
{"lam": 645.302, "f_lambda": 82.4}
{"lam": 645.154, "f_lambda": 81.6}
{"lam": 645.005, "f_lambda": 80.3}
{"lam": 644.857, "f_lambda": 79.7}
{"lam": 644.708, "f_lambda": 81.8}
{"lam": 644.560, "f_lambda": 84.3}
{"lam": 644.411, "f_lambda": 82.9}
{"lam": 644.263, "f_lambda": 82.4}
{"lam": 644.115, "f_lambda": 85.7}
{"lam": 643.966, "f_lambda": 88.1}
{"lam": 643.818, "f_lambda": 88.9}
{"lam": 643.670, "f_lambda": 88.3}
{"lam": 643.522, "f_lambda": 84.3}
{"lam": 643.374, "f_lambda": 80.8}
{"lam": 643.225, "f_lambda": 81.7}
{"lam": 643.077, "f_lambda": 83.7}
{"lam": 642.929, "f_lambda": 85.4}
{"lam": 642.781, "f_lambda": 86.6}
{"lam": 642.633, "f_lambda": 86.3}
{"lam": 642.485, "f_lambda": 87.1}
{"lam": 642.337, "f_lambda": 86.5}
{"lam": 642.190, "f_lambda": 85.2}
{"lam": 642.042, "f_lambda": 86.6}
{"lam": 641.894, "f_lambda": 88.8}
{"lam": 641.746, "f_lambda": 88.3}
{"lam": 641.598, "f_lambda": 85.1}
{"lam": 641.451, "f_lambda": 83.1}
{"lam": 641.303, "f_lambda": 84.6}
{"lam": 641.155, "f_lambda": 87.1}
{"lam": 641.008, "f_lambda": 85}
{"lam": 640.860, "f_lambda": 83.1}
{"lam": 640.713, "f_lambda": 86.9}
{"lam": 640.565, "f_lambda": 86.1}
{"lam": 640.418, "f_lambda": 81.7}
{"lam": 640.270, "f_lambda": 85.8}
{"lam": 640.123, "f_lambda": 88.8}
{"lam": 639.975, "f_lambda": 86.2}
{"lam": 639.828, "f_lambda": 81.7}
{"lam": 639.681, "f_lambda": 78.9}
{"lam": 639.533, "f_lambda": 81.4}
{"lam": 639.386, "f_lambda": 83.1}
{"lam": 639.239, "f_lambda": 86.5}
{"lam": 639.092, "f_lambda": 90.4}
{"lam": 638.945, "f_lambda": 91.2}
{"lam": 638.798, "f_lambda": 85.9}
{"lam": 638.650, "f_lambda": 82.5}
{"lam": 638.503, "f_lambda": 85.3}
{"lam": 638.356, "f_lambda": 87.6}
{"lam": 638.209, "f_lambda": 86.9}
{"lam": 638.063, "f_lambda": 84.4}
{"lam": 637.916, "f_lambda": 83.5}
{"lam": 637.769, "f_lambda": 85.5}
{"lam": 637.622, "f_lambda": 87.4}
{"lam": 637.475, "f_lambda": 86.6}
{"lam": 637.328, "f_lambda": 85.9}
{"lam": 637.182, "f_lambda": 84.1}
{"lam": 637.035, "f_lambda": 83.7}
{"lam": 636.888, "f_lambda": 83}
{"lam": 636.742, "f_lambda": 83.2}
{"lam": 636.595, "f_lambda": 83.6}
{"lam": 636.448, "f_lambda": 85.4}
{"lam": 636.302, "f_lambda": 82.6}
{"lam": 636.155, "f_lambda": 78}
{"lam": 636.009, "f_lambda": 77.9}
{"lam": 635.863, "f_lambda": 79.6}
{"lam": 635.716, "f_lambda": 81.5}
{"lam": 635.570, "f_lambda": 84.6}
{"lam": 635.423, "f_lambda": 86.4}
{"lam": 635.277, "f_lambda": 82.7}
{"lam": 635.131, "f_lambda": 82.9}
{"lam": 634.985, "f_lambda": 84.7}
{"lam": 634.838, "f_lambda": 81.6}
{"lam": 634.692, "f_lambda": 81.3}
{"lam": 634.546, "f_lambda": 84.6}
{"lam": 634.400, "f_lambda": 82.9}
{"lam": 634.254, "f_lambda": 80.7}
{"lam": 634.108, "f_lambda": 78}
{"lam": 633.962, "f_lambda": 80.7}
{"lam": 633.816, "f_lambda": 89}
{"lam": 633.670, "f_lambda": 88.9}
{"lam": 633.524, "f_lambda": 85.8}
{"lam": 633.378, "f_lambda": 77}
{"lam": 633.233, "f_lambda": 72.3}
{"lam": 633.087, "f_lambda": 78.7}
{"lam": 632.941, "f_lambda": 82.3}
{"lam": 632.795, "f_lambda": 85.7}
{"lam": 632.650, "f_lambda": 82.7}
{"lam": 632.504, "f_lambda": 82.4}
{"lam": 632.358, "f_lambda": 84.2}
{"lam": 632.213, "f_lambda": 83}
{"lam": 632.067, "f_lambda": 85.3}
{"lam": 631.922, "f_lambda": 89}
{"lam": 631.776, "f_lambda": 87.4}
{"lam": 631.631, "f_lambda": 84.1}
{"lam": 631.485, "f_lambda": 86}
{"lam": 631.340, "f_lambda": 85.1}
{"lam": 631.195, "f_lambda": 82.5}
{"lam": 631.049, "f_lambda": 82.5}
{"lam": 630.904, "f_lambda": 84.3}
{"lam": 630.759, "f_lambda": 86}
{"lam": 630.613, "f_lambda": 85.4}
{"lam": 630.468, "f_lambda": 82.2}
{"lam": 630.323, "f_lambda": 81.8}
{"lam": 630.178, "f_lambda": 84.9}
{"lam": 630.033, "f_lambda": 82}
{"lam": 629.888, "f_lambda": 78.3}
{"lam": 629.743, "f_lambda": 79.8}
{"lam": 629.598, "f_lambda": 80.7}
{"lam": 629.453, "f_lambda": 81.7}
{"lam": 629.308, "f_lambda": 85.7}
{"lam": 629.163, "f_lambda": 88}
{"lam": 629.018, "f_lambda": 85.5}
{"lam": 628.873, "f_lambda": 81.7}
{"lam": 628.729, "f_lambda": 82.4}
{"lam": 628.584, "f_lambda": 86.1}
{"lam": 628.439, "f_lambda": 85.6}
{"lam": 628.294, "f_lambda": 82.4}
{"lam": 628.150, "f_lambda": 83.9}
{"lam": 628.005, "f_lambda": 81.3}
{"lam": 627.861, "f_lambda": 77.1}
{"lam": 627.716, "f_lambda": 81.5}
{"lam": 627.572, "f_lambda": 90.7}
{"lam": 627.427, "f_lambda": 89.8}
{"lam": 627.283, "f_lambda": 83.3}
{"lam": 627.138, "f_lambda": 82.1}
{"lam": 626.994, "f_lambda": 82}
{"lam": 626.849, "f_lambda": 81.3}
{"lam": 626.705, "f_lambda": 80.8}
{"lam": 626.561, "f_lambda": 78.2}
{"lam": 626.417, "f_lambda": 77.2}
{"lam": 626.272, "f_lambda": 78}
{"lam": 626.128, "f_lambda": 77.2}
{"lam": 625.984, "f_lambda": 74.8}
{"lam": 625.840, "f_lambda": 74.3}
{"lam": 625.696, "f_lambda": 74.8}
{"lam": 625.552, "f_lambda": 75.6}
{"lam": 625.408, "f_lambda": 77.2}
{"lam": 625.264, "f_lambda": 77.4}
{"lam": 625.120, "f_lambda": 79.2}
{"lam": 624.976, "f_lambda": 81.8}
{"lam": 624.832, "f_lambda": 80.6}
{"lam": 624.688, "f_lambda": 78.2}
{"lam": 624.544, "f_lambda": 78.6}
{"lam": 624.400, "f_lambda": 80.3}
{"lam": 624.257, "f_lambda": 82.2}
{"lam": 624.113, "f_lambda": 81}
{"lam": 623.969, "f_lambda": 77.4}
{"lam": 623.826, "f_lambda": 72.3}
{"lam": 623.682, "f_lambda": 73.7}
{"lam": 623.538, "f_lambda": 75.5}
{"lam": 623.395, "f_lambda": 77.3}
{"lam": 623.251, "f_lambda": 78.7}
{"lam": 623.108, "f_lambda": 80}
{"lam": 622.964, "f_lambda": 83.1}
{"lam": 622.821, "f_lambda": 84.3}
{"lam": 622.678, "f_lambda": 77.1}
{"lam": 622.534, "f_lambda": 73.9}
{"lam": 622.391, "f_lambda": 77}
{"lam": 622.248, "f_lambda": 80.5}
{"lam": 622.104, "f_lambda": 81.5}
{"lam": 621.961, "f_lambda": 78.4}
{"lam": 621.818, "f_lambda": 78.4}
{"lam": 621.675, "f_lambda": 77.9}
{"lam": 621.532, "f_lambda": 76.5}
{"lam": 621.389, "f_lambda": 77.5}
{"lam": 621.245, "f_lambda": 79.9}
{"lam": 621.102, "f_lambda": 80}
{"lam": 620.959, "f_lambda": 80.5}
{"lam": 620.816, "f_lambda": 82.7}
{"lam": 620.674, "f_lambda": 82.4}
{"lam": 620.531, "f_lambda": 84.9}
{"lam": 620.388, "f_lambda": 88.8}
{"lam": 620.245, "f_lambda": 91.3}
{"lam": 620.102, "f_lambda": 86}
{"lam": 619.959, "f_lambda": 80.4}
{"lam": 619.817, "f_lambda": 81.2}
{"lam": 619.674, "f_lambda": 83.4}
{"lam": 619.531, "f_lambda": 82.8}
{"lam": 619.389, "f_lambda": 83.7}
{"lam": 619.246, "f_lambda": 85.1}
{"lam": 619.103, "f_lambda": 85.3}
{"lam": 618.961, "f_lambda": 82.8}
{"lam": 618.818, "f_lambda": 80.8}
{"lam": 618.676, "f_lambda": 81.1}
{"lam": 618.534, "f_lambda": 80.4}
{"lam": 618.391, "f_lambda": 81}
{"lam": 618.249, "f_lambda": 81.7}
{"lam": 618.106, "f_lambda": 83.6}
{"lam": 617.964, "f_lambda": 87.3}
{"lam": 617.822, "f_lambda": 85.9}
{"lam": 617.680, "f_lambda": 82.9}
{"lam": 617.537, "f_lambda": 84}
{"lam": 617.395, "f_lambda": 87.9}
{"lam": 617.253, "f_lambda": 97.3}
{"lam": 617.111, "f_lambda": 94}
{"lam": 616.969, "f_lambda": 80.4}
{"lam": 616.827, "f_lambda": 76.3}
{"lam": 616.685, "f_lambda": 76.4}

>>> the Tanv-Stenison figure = 639.533 nm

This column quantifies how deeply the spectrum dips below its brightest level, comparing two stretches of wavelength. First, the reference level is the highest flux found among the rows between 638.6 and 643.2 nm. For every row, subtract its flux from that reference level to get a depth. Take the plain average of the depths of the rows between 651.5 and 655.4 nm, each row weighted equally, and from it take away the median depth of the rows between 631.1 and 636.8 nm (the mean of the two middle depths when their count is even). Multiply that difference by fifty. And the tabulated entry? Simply -322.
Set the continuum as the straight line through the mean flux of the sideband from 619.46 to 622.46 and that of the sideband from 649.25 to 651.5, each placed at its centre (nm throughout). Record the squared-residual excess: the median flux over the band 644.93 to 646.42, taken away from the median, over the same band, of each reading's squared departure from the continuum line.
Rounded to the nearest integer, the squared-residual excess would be -77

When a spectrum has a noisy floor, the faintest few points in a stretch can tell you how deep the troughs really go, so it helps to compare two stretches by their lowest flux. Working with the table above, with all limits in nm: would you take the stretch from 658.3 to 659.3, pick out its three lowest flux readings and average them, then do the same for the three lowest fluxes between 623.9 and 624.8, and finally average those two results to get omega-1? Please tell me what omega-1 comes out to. 84.6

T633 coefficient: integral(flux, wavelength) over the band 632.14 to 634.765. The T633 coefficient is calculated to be 216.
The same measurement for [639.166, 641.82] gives 225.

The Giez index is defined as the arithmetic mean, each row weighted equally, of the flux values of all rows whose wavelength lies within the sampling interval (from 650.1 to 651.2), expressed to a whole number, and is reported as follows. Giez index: 84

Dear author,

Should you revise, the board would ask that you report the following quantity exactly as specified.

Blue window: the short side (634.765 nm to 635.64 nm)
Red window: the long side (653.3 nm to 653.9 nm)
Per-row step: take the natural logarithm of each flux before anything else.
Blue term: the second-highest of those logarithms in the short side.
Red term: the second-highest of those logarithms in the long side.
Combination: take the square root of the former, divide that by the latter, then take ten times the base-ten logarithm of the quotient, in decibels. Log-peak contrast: -3.28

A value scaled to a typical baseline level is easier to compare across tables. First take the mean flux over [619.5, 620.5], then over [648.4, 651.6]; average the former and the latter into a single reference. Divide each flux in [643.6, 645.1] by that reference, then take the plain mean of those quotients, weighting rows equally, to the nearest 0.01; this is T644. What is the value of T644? 1.00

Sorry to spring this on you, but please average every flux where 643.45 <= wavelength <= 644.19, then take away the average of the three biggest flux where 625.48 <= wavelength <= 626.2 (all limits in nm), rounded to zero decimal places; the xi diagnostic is 11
